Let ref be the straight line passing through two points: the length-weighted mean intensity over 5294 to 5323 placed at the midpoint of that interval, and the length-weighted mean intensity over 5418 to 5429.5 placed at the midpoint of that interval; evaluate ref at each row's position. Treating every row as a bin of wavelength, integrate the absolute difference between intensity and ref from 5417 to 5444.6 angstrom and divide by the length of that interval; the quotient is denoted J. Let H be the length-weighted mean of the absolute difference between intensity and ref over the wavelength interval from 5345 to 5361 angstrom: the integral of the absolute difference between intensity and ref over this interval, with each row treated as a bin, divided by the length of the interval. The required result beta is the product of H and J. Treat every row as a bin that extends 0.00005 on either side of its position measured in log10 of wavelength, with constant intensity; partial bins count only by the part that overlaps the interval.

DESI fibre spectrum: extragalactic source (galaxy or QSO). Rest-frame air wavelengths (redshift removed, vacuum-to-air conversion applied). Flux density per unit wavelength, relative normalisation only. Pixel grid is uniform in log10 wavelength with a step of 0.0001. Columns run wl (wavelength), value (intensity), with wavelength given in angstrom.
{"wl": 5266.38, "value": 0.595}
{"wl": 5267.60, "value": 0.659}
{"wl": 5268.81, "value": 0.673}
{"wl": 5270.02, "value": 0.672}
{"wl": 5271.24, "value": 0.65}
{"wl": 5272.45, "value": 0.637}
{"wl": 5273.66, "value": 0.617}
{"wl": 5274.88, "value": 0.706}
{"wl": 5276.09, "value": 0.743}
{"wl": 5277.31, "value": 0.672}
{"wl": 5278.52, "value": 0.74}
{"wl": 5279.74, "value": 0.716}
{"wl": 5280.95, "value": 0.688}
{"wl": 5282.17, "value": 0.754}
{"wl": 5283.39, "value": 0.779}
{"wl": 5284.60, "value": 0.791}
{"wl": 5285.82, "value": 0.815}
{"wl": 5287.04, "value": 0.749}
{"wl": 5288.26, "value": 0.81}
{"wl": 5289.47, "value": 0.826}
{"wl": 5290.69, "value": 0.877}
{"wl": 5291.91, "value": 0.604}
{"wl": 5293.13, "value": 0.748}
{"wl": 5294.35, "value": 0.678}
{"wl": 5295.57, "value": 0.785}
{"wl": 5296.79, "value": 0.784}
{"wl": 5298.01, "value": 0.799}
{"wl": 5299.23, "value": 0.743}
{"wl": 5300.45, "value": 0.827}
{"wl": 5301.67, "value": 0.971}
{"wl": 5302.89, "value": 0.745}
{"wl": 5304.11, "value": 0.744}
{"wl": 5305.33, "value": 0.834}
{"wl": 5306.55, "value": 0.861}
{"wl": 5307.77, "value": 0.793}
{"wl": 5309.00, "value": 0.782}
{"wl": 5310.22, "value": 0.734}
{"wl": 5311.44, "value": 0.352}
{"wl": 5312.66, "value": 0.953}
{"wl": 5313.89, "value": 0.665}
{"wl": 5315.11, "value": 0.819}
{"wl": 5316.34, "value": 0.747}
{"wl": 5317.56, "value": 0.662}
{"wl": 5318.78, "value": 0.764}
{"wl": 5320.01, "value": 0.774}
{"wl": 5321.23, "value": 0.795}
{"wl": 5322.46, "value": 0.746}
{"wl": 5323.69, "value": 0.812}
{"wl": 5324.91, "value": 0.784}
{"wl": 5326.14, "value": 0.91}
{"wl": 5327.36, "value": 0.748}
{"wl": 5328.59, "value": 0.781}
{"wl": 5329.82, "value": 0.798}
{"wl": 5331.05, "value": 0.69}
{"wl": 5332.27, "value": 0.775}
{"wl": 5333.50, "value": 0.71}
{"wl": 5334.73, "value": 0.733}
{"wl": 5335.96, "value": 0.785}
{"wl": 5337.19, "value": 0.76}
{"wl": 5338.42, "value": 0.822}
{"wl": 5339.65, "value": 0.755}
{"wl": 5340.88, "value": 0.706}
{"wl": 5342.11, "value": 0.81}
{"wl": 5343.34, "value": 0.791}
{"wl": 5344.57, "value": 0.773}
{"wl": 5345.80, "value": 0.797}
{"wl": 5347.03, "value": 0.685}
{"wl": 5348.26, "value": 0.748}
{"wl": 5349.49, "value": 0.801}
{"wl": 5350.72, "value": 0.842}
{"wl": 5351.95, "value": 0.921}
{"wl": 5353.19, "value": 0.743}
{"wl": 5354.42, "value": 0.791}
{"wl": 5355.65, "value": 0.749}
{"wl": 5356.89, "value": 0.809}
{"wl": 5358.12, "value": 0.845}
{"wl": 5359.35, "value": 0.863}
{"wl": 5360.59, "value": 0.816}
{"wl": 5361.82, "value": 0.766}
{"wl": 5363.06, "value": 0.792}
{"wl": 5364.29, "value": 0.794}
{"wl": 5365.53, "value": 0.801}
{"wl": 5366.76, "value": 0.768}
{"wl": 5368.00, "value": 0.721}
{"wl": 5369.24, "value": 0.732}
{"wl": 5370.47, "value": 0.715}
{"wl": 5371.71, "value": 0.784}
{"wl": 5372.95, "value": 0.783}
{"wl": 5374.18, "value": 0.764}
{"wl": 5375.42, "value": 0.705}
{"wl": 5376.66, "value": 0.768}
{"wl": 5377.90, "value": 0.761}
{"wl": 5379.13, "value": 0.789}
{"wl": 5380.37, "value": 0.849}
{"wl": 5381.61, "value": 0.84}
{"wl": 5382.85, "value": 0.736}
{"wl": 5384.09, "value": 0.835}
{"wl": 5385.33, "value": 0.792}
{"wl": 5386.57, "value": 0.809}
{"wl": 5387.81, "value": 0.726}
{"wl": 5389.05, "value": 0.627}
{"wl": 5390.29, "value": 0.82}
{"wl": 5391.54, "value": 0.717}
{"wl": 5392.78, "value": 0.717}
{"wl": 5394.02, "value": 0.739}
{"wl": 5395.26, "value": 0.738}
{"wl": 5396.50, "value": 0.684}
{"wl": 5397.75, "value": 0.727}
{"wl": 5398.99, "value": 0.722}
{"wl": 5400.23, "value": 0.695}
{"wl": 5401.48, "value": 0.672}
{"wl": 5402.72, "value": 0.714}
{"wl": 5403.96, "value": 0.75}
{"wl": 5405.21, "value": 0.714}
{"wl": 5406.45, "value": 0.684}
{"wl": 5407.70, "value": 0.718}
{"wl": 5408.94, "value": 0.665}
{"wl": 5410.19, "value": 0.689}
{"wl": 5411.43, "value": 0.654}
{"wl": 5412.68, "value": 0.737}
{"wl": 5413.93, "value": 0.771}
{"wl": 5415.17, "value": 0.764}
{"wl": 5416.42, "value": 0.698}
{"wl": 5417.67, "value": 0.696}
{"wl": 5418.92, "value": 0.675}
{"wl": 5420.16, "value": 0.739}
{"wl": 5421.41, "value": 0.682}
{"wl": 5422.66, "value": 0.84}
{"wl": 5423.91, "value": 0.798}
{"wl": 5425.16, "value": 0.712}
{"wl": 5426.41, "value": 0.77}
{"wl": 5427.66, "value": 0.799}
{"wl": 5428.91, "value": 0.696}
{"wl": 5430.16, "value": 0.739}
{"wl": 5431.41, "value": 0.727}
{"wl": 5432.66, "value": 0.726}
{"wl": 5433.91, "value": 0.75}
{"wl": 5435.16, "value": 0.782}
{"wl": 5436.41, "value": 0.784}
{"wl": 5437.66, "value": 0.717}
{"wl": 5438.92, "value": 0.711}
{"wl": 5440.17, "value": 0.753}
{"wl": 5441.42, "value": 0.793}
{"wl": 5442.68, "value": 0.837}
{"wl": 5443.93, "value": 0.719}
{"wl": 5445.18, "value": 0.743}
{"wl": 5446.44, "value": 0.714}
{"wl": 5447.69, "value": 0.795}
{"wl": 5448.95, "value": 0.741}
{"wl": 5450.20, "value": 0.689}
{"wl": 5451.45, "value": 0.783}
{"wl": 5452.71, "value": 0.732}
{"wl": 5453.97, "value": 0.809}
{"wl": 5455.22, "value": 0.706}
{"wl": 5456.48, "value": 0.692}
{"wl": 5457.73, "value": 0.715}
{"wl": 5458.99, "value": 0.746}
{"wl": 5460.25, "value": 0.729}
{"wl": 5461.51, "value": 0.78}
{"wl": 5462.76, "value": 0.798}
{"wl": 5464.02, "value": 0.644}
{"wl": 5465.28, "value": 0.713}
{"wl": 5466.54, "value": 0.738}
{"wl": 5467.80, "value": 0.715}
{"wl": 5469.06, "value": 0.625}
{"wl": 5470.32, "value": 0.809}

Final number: 0.0023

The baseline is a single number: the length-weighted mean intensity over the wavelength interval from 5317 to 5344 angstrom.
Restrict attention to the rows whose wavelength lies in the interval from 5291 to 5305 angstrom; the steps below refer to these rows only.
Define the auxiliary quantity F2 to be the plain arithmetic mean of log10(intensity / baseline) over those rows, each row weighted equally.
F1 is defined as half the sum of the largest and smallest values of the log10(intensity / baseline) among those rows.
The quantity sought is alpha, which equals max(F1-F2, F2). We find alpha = 0.003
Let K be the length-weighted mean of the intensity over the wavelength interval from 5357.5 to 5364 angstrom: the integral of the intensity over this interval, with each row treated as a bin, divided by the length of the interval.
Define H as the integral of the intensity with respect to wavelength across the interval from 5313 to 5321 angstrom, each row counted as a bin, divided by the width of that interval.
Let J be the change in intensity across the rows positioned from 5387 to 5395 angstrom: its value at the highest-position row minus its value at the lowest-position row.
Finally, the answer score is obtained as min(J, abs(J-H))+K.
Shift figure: 0.829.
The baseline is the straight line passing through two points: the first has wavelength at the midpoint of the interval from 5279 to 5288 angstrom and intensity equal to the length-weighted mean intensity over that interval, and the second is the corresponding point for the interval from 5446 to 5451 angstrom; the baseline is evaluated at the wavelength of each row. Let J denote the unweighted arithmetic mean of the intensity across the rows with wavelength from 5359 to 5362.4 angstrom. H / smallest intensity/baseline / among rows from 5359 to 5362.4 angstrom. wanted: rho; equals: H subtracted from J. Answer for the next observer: -0.209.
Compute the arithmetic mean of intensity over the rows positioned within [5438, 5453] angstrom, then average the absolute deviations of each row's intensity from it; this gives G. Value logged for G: 0.034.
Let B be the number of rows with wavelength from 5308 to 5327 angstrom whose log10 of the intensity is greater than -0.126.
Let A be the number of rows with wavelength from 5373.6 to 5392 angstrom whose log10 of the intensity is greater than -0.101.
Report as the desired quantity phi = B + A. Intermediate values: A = 5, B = 9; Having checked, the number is 14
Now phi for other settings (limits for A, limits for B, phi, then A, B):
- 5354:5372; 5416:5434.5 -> 11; 6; 5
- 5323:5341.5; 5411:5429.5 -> 10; 4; 6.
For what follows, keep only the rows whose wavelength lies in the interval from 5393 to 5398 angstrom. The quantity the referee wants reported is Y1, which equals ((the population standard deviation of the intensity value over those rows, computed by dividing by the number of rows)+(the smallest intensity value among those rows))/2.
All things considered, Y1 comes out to 0.353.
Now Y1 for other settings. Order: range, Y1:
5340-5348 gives 0.366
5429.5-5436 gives 0.373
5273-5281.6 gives 0.329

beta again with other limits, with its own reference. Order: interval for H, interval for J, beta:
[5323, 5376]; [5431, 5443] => 0.0014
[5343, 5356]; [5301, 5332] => 0.0034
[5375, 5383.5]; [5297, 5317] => 0.0037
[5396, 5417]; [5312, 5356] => 0.0021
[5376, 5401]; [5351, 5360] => 0.0031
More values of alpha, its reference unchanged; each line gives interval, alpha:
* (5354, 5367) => 0.017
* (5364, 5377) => -0.003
